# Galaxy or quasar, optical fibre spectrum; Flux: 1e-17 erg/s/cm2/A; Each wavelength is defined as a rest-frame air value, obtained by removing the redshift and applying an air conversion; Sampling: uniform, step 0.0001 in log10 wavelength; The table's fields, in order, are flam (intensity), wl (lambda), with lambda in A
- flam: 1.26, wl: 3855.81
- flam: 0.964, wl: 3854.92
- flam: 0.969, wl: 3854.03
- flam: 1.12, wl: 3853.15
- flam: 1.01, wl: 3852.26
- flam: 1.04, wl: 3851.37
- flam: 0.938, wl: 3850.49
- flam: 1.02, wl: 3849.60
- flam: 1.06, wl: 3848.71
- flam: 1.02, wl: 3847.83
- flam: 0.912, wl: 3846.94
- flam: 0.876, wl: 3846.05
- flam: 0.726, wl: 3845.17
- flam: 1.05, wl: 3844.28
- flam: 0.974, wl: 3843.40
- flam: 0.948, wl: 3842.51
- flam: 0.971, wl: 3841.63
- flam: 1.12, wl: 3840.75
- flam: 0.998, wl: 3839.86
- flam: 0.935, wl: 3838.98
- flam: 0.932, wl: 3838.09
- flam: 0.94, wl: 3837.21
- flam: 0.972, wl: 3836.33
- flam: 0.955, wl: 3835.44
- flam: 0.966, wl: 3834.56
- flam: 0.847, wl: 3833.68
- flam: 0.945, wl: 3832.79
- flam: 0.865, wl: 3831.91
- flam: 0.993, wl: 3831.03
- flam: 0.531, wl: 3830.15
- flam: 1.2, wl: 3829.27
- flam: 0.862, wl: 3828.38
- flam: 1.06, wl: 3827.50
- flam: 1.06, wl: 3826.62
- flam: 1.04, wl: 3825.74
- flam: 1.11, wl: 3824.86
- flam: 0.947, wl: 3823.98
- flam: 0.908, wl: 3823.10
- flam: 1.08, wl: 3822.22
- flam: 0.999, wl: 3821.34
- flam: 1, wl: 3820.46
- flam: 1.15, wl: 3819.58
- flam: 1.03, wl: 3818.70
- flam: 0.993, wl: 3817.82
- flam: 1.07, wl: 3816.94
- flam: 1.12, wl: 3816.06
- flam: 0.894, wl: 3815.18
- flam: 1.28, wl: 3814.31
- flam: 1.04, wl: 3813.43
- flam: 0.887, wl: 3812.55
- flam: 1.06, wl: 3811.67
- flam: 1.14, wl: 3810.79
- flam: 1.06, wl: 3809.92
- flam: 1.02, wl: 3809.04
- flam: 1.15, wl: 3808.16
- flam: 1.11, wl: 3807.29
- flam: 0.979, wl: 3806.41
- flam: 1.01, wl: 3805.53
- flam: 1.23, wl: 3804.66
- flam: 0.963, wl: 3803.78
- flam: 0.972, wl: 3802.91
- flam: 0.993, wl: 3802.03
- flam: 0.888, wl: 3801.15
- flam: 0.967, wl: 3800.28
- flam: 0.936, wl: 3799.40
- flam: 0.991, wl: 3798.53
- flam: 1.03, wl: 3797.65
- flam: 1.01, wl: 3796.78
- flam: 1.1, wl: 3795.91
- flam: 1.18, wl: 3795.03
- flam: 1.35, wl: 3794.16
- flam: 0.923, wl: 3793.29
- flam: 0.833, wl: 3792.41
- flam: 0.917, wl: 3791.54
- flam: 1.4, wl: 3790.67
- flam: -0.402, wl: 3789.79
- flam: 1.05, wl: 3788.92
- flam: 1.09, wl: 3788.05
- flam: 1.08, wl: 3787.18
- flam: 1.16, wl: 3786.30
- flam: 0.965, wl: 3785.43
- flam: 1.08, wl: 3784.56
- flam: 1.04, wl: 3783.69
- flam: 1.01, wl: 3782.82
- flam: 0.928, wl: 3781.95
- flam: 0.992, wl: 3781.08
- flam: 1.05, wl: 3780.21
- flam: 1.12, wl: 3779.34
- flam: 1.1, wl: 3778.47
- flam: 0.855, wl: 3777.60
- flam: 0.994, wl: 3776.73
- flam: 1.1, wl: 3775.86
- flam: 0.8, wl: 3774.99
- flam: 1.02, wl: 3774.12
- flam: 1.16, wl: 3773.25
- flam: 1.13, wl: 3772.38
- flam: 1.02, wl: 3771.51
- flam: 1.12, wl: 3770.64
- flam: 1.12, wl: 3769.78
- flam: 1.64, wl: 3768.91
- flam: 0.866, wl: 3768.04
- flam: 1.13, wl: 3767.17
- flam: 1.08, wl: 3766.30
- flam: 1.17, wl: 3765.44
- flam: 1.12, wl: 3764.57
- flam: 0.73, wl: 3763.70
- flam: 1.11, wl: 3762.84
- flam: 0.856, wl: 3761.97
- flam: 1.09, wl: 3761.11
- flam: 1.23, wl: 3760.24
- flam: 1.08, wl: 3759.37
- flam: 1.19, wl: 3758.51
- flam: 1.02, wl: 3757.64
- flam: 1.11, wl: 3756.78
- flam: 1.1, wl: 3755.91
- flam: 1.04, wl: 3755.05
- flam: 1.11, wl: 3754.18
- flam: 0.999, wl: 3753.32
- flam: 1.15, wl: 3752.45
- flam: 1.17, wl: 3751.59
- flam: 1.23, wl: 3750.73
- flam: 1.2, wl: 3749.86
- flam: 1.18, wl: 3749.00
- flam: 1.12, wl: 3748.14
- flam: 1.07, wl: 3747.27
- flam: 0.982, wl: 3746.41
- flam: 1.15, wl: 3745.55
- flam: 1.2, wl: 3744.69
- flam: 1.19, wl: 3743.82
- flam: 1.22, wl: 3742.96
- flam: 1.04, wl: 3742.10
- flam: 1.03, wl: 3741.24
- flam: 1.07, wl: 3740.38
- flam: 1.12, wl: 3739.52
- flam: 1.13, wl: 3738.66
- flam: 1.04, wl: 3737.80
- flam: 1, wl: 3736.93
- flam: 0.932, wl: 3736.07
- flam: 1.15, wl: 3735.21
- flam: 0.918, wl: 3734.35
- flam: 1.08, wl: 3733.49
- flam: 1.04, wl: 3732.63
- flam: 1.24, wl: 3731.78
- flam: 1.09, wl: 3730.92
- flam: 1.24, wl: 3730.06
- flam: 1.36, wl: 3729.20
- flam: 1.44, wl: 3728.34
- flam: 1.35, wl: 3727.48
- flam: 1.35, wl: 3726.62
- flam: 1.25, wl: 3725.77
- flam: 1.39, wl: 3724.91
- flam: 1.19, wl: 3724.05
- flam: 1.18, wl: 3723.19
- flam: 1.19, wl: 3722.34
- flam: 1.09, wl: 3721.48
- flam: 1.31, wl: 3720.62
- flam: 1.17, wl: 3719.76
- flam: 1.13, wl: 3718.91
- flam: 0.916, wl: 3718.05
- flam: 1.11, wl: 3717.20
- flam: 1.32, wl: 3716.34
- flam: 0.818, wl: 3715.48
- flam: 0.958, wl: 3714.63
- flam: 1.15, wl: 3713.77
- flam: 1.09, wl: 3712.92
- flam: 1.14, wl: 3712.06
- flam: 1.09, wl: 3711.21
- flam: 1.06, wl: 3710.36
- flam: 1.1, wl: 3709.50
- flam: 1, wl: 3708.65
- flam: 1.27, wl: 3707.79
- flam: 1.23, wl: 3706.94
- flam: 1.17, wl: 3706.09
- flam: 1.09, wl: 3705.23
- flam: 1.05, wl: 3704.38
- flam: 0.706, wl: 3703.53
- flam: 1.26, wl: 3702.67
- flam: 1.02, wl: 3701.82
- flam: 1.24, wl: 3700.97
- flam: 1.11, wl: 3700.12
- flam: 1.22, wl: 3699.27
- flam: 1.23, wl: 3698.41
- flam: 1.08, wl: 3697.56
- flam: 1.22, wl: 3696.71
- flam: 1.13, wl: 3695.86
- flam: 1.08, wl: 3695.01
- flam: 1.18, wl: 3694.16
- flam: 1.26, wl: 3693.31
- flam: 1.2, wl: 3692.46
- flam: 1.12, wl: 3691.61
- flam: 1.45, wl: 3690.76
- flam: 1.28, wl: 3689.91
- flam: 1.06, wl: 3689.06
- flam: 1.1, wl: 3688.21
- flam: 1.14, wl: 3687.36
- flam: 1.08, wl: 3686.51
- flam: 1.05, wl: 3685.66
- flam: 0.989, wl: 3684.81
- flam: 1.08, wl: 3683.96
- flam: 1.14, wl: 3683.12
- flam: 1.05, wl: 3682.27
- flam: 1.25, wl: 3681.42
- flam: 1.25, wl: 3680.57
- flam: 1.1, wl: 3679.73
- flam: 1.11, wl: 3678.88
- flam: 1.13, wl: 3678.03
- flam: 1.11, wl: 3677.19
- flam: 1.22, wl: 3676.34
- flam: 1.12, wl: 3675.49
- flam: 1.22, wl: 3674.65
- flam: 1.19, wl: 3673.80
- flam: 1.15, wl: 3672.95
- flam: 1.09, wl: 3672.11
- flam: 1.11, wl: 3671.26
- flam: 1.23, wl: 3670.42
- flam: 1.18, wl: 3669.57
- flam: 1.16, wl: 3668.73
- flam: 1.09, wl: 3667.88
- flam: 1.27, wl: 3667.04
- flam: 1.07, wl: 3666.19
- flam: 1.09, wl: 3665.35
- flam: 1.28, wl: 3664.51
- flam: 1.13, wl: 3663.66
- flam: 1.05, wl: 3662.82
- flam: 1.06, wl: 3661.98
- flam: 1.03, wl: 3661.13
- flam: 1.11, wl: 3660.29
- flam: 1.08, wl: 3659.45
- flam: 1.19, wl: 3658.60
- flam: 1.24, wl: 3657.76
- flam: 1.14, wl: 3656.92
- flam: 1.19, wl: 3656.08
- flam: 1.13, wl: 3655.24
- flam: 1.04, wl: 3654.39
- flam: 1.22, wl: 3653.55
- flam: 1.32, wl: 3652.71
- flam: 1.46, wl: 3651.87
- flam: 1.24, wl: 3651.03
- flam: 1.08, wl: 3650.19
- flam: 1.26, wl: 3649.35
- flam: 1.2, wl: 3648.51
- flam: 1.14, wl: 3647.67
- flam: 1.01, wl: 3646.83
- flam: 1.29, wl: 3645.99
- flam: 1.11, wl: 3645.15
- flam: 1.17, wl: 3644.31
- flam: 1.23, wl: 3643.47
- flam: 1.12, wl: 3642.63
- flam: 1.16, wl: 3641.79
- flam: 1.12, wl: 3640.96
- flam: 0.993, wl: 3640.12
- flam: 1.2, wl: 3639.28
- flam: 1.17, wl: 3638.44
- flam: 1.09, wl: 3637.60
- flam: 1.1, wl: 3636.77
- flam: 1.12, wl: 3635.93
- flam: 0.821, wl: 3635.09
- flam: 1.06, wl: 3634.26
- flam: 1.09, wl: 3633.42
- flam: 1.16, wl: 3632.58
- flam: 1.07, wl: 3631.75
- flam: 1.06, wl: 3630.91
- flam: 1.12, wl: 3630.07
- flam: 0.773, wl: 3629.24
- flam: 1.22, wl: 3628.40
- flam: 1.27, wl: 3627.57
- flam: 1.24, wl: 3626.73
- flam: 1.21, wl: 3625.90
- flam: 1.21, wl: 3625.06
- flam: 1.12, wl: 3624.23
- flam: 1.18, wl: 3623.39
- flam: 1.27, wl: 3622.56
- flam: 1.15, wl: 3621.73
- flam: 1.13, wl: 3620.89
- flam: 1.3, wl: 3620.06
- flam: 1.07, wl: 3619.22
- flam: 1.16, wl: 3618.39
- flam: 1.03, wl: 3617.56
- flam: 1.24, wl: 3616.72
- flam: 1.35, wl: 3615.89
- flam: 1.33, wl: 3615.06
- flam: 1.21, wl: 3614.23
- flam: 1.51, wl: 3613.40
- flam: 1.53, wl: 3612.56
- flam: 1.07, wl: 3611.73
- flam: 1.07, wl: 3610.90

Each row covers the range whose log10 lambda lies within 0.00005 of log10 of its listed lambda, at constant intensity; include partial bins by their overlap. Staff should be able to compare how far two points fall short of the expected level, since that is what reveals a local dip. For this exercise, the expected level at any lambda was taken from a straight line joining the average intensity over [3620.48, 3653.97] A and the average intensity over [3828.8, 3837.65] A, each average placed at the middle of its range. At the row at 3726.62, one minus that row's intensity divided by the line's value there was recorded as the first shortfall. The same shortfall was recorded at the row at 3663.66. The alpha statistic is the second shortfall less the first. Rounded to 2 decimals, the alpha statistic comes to 0.28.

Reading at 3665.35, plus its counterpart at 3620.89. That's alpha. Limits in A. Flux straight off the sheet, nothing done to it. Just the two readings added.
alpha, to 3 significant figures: 2.22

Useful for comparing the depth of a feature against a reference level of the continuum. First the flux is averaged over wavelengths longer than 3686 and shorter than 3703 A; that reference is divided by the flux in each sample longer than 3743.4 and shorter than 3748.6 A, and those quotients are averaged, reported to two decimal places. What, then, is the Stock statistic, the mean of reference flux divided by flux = 1.05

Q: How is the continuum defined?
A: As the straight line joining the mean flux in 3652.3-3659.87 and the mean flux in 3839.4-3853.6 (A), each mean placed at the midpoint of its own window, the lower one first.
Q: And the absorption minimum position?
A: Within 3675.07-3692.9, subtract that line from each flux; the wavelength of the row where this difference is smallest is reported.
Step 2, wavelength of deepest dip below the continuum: 3684.81 A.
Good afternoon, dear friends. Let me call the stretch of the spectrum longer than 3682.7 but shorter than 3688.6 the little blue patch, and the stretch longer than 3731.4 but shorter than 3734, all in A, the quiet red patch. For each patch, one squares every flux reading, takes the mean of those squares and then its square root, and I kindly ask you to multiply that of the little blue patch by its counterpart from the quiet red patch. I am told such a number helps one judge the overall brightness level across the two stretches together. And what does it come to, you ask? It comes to 1.22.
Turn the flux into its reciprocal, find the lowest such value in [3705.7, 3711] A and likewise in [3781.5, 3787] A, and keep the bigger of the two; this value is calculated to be 0.86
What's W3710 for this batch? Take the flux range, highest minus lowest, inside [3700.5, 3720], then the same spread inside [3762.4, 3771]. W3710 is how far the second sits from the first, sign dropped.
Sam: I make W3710 0.30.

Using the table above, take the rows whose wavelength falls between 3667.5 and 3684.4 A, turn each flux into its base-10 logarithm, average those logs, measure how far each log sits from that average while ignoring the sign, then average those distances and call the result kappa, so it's 0.019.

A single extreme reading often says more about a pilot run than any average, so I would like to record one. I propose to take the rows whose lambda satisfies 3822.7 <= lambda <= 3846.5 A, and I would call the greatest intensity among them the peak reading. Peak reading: 1.2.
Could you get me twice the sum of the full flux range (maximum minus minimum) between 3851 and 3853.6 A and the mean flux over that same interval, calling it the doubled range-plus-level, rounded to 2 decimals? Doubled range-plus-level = 2.33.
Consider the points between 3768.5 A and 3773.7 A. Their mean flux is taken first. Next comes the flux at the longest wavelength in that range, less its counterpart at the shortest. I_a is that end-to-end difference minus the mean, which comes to -1.7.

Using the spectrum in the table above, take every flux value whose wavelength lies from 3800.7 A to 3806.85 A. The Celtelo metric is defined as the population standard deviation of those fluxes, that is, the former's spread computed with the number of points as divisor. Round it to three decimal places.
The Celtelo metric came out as 0.099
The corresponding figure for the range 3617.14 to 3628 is 0.077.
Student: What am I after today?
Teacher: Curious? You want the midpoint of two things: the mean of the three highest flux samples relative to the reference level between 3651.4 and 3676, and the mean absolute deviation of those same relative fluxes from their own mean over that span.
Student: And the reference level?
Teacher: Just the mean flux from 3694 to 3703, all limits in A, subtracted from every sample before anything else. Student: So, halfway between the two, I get 0.13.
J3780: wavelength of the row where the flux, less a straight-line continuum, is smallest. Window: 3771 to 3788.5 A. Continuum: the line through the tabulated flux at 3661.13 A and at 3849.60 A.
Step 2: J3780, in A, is 3774.99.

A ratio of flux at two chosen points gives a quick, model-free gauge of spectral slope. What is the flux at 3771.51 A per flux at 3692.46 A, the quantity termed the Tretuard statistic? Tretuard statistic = 0.85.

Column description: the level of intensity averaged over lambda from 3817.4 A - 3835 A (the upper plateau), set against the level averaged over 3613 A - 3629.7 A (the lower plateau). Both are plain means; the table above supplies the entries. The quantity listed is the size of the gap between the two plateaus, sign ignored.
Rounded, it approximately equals 0.219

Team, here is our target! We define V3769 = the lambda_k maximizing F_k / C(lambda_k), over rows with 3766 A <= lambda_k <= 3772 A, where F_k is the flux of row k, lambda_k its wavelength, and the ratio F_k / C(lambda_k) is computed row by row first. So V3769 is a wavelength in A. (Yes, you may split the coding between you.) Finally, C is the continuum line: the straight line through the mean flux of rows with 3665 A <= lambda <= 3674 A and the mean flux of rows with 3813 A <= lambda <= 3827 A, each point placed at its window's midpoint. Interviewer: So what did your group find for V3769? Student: 3768.91 A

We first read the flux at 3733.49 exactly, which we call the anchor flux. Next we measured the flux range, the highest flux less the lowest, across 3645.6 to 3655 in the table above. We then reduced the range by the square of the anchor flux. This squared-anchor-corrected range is -0.72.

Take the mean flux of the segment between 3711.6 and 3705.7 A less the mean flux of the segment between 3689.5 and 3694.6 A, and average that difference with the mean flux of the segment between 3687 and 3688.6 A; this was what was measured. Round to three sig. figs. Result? 0.502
